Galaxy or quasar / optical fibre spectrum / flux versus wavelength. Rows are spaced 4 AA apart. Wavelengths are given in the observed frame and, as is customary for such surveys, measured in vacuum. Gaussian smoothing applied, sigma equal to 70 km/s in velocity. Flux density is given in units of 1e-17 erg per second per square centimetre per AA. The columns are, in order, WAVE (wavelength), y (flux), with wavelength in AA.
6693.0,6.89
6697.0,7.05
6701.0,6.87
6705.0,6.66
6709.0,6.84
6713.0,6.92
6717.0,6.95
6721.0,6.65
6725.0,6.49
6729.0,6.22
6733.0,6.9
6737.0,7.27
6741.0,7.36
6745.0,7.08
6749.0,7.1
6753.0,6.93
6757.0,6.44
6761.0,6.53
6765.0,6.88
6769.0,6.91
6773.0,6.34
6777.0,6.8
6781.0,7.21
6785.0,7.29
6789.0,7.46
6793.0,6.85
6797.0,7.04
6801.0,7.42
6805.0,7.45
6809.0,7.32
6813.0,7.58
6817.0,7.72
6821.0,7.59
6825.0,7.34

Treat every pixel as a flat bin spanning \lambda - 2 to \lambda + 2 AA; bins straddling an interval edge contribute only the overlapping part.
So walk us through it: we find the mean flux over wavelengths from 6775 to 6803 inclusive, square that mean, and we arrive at 51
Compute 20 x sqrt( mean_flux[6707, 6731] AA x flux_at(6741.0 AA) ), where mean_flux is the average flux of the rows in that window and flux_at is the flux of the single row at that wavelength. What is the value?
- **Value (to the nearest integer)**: 140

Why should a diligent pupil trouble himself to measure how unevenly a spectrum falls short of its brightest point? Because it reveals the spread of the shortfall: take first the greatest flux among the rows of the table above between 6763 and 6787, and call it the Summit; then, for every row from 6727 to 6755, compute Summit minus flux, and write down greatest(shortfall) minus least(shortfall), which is 1.14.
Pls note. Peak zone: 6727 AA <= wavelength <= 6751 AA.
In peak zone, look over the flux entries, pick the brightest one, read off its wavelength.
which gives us 6741.0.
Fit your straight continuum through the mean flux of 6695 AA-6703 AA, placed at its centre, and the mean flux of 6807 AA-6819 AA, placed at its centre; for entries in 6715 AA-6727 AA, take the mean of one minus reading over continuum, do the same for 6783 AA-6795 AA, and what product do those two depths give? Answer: 0.0016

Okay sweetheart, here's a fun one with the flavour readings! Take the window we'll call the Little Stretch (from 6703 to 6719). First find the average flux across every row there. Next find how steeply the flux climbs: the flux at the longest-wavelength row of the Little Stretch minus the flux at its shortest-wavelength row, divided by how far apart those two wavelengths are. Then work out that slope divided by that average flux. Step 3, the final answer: 0.004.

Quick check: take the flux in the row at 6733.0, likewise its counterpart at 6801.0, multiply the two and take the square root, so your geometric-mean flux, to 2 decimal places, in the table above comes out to 7.16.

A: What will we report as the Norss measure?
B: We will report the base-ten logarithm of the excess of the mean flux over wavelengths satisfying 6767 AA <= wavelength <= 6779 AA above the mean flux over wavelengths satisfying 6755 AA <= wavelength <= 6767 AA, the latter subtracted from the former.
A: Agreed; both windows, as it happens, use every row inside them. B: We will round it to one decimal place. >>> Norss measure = -1.2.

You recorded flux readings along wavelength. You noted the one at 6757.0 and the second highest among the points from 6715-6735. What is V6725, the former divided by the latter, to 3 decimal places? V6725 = 0.933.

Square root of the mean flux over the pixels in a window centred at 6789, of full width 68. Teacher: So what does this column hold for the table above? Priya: 2.67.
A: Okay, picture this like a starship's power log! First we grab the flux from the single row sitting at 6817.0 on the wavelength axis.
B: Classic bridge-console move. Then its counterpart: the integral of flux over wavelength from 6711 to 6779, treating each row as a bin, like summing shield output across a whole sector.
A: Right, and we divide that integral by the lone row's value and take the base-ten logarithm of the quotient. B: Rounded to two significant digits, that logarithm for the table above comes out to 1.8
